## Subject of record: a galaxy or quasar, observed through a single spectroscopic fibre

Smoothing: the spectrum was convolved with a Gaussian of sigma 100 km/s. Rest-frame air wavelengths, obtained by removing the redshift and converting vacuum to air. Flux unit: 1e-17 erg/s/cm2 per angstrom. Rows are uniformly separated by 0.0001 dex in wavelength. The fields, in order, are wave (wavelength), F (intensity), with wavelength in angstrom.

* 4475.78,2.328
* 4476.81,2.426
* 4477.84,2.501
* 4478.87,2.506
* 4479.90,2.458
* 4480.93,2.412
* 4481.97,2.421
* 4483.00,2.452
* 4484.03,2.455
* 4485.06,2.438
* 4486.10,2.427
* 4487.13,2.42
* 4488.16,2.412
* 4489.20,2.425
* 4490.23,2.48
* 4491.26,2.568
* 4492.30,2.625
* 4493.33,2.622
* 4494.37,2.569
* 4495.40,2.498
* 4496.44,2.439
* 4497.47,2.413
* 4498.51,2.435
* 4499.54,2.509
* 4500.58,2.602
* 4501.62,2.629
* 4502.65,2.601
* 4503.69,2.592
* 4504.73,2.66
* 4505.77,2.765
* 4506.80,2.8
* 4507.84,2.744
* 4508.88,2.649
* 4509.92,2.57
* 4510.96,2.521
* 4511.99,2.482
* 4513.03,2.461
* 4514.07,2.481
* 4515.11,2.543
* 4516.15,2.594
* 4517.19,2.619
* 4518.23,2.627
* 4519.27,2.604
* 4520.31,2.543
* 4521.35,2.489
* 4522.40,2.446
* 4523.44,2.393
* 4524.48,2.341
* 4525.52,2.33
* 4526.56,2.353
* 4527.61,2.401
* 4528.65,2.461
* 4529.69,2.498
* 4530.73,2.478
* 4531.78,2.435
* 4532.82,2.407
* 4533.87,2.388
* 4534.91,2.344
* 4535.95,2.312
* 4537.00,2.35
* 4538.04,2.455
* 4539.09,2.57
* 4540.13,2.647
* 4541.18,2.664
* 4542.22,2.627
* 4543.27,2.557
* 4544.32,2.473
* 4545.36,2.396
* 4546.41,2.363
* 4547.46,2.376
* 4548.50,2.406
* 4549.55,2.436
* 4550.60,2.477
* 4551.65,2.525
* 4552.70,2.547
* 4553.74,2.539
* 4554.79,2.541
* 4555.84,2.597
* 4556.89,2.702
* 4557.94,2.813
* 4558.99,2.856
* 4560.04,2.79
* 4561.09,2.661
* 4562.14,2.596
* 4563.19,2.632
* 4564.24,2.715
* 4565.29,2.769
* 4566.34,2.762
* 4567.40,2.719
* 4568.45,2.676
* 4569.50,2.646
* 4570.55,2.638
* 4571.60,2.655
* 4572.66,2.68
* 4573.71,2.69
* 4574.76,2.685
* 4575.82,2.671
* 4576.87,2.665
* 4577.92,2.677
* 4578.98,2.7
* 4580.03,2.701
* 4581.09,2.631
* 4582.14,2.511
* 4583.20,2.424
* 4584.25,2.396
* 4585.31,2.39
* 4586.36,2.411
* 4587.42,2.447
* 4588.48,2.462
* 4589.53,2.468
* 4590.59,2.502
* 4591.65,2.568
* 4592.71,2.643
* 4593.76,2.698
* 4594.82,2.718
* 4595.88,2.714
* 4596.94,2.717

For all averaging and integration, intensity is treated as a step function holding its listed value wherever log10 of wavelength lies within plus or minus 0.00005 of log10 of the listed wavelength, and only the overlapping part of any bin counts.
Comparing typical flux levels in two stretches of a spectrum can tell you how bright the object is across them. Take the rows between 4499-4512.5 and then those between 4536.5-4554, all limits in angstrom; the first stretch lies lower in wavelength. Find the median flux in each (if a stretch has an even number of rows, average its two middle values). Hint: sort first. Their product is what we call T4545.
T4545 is 6.45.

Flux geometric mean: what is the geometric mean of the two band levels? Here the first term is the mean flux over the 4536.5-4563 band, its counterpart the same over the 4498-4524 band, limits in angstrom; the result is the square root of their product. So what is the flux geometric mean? 2.57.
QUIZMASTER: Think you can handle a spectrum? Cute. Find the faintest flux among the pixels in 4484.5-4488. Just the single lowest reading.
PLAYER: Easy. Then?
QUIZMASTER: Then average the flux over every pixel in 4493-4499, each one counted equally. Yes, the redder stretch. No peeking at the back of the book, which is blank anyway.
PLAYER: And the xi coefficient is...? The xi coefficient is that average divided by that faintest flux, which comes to 1.03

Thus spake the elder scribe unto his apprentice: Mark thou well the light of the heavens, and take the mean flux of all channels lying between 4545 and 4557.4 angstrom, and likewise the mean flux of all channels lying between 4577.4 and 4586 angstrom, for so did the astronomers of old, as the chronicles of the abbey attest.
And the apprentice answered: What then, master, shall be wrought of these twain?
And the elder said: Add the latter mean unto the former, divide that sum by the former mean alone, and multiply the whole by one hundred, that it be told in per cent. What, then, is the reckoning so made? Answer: 202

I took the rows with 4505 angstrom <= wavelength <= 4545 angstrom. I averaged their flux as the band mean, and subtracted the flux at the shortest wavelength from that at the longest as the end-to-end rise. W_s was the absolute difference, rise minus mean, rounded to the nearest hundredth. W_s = 2.80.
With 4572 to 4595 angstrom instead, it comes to 2.54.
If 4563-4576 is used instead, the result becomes 2.65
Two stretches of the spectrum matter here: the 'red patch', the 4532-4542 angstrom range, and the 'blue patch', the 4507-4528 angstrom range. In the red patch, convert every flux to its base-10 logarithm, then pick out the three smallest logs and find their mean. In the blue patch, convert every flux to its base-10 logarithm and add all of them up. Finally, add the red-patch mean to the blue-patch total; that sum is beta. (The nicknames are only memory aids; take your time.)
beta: 8.4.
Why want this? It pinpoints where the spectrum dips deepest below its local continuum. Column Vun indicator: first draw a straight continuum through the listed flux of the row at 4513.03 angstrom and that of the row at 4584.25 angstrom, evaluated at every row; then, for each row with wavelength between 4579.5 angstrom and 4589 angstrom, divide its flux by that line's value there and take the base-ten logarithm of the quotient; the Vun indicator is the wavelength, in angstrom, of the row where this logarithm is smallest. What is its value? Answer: 4585.31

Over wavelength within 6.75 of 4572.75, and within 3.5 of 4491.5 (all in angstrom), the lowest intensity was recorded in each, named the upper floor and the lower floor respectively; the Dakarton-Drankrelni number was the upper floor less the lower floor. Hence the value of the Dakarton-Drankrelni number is 0.23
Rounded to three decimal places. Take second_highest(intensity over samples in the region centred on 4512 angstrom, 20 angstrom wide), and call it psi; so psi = 2.765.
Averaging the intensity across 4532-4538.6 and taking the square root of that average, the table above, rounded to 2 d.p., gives 1.54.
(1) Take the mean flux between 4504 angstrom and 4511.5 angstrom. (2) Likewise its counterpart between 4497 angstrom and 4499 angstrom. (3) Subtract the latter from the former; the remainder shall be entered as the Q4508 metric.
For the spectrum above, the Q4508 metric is 0.25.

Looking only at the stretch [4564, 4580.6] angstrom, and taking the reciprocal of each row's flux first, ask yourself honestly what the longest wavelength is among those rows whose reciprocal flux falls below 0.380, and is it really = 4580.03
